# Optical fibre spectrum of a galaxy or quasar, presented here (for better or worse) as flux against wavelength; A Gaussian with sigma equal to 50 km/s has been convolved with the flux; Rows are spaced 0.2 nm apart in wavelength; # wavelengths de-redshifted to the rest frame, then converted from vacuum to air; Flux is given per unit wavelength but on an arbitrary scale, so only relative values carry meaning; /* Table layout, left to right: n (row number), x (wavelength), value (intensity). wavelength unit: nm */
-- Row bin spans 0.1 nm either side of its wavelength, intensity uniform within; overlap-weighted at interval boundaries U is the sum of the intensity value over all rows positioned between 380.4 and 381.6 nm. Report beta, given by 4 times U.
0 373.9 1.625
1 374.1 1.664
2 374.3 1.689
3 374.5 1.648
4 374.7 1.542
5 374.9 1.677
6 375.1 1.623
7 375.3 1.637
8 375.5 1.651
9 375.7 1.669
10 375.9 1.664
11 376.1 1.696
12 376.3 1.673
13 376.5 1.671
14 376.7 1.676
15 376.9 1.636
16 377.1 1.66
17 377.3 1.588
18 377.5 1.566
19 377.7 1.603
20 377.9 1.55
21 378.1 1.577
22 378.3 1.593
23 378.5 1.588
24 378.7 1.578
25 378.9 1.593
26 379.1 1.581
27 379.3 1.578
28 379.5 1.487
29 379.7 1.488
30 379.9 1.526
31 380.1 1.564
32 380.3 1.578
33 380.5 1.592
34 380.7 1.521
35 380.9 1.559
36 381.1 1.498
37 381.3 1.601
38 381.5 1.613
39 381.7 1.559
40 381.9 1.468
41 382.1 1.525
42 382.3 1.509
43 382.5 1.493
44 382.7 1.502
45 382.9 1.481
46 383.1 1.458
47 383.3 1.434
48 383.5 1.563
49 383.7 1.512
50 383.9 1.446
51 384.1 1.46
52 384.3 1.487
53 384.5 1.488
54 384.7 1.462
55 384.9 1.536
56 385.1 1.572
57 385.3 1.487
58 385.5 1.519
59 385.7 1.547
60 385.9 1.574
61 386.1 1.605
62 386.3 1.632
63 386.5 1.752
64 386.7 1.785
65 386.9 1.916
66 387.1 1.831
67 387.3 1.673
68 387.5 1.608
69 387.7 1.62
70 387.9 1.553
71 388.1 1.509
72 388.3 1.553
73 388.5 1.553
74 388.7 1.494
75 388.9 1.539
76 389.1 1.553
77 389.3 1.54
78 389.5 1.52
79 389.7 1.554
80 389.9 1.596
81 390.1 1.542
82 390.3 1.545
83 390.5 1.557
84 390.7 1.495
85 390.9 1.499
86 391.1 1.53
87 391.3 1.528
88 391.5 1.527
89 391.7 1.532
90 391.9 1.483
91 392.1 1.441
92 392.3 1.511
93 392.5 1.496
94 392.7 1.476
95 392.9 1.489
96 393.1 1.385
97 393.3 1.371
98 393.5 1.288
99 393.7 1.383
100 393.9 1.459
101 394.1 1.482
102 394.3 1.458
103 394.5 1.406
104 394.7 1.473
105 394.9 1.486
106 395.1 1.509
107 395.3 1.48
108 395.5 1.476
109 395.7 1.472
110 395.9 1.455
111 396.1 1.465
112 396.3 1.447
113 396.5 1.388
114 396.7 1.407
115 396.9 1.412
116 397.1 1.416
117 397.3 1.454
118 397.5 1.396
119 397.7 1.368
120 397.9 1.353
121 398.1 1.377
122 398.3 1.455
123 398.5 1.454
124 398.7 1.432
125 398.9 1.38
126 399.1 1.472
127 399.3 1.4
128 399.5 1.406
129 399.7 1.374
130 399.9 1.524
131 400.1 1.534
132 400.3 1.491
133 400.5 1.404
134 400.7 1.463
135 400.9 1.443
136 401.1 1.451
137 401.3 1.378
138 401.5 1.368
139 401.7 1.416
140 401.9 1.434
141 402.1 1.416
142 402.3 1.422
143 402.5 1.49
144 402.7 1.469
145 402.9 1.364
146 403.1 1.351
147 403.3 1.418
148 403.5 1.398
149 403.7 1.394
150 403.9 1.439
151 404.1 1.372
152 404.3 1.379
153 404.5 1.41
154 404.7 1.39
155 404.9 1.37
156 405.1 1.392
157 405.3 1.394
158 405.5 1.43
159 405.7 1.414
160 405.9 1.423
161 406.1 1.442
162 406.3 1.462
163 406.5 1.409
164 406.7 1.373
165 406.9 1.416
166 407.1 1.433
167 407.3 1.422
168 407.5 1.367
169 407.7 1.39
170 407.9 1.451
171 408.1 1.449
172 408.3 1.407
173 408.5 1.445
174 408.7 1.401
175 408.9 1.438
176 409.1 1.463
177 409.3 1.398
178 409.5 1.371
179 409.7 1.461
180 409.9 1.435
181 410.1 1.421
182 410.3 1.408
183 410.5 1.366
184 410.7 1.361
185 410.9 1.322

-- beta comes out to 38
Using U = 9.4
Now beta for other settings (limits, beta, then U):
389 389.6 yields 18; 4.6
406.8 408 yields 34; 8.5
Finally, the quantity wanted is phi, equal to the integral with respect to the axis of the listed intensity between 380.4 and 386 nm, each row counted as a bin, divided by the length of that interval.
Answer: 1.52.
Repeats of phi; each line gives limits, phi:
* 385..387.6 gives 1.65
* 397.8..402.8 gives 1.43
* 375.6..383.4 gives 1.57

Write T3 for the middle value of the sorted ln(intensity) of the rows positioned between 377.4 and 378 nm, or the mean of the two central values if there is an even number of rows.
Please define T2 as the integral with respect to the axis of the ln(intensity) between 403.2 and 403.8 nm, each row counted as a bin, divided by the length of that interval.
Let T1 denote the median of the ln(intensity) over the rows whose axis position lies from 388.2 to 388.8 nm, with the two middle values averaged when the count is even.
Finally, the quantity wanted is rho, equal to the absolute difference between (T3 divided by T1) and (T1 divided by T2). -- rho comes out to 0.28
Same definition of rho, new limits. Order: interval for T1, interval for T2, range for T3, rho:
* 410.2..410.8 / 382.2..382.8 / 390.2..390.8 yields 0.63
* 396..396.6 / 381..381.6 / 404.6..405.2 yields 0.07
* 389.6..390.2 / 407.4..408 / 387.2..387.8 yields 0.21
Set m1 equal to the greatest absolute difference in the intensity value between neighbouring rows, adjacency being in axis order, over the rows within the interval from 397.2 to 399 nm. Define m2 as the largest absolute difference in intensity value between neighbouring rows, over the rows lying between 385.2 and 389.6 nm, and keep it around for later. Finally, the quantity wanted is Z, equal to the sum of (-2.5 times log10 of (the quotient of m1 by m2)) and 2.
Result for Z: 2.77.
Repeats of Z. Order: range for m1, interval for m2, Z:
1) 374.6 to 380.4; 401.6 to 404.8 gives 1.73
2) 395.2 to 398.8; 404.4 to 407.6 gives 1.62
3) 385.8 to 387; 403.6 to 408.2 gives 1.27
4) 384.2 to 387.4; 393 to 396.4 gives 1.45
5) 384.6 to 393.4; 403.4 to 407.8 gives 1.07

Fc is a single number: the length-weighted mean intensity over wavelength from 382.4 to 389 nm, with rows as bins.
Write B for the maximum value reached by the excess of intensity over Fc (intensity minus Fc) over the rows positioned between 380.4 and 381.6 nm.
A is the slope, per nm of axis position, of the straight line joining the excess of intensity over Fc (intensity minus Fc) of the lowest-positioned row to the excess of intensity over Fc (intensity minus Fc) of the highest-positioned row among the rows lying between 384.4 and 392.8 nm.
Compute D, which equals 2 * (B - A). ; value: 0.1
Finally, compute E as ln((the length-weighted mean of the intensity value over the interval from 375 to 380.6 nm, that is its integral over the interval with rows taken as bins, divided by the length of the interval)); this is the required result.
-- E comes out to 0.47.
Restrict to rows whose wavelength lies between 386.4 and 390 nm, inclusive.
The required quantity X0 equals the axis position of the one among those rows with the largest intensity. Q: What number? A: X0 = 386.9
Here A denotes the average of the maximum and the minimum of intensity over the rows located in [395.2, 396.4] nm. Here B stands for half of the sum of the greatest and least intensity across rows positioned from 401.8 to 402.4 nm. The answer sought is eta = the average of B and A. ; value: 1.44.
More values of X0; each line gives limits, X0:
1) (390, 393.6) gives 390.5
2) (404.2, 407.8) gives 406.3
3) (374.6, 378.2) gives 376.1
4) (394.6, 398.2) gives 395.1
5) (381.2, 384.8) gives 381.5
